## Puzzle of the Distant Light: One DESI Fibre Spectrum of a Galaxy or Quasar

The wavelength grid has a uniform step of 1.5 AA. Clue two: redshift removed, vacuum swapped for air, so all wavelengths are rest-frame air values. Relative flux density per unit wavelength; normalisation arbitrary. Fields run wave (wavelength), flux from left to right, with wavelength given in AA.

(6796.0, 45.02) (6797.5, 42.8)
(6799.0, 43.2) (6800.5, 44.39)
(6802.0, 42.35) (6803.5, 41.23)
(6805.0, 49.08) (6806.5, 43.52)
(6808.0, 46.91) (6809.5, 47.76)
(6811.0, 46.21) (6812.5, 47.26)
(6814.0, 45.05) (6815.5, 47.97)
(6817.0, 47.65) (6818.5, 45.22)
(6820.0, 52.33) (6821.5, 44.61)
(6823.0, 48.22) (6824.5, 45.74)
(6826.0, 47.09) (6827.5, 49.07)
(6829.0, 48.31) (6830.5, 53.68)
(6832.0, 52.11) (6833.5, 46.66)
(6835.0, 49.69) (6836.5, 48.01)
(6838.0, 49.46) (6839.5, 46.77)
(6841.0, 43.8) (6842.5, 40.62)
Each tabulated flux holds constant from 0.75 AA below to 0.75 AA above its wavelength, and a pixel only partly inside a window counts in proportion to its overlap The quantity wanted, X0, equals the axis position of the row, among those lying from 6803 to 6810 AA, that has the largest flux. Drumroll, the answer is 6805.0 AA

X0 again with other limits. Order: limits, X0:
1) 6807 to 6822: 6820.0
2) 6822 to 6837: 6830.5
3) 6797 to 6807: 6805.0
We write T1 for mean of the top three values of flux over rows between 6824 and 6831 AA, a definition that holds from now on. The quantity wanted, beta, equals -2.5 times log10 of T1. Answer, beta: -4.255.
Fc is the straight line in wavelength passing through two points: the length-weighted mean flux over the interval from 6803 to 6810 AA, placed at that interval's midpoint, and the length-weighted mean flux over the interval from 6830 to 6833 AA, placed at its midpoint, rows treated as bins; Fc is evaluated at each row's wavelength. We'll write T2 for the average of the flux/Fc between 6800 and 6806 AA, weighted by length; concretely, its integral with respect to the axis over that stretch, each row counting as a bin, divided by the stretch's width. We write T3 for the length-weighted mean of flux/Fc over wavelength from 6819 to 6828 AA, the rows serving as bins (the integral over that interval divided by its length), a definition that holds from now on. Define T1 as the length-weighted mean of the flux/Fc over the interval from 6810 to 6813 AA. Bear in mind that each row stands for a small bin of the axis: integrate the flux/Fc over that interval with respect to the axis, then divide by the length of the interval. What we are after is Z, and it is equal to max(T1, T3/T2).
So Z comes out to 0.99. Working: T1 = 0.99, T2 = 0.985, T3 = 0.95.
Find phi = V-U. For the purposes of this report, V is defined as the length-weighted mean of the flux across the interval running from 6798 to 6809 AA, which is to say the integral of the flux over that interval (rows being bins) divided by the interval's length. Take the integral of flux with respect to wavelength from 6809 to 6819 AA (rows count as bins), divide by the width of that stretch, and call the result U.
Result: -2.3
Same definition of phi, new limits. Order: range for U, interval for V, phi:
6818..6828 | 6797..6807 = -3.7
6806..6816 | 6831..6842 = 1.6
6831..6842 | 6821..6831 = 0.0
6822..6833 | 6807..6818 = -2.2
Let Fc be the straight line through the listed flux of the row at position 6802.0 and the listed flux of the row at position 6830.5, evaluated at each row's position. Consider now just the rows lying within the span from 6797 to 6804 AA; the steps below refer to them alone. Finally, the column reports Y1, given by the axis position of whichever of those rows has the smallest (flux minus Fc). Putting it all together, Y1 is 6803.5 AA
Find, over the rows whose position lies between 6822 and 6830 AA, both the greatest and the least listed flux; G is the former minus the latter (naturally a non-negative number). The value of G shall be 3.3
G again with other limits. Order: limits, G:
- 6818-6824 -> 7.7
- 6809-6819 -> 2.9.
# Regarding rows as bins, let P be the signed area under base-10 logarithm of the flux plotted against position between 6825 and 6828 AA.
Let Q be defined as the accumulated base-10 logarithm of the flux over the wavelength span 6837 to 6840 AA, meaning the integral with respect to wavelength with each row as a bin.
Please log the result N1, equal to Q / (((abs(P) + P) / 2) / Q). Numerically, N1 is 5.06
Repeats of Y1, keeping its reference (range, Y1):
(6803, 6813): 6803.5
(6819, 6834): 6833.5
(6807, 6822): 6821.5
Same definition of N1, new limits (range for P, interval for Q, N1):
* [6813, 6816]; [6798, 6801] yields 4.84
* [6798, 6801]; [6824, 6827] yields 5.10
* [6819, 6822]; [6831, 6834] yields 5.13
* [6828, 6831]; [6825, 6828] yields 4.97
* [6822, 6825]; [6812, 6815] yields 4.98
